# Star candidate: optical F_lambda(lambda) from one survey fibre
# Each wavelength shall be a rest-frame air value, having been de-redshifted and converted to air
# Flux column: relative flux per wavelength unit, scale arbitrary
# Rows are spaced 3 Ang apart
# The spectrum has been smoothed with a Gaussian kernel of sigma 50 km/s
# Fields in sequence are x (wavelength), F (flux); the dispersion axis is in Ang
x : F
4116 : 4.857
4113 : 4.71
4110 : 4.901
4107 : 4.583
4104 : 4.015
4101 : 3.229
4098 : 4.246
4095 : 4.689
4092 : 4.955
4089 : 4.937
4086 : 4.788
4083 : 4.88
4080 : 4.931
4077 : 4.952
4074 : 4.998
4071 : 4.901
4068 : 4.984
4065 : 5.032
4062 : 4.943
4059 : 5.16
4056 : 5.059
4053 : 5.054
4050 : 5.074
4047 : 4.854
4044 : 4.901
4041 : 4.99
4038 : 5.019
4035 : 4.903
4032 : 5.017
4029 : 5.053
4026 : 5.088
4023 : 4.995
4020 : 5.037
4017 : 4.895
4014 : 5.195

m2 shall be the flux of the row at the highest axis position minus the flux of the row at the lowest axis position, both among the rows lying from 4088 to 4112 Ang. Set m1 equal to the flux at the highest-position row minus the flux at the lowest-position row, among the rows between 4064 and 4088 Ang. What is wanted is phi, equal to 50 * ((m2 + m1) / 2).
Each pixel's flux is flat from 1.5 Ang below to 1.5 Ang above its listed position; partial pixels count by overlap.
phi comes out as -7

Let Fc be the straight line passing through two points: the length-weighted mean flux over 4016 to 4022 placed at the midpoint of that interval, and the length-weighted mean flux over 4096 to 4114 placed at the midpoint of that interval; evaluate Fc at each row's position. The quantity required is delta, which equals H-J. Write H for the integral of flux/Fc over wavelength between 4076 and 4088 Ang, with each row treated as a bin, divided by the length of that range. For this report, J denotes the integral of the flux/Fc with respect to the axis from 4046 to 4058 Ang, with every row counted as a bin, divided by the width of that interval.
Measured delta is 0.03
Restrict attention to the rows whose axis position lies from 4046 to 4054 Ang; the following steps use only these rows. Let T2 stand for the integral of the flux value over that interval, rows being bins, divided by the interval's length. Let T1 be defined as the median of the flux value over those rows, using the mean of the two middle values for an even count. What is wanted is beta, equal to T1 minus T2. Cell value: 0.055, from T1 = 5.05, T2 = 5.00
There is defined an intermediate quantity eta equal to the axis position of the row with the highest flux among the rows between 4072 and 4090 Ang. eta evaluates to 4074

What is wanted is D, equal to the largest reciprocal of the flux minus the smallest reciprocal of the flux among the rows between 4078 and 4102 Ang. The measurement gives 0.108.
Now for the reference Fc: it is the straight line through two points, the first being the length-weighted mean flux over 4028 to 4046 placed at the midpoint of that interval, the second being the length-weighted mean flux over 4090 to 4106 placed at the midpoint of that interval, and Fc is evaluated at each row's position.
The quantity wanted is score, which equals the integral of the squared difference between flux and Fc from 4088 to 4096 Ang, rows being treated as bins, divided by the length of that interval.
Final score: 0.30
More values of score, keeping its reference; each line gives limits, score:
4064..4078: 0.16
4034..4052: 0.01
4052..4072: 0.12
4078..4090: 0.22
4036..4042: 0.00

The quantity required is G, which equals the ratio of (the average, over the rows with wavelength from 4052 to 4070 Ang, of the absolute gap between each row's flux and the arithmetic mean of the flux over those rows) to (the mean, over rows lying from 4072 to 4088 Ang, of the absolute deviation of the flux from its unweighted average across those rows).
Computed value 0.86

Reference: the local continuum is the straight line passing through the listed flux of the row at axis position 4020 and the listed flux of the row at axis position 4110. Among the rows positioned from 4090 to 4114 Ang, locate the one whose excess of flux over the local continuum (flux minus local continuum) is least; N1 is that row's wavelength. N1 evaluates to 4101 Ang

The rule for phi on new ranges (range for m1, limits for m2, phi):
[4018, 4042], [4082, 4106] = -23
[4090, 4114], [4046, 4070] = -3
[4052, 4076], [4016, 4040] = 2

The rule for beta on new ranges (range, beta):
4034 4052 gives -0.015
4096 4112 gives 0.020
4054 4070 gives 0.000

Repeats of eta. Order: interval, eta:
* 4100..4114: 4110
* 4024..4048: 4026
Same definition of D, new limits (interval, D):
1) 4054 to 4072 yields 0.010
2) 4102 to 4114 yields 0.045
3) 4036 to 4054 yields 0.009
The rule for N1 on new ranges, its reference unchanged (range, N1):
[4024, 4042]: 4035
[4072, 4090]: 4086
